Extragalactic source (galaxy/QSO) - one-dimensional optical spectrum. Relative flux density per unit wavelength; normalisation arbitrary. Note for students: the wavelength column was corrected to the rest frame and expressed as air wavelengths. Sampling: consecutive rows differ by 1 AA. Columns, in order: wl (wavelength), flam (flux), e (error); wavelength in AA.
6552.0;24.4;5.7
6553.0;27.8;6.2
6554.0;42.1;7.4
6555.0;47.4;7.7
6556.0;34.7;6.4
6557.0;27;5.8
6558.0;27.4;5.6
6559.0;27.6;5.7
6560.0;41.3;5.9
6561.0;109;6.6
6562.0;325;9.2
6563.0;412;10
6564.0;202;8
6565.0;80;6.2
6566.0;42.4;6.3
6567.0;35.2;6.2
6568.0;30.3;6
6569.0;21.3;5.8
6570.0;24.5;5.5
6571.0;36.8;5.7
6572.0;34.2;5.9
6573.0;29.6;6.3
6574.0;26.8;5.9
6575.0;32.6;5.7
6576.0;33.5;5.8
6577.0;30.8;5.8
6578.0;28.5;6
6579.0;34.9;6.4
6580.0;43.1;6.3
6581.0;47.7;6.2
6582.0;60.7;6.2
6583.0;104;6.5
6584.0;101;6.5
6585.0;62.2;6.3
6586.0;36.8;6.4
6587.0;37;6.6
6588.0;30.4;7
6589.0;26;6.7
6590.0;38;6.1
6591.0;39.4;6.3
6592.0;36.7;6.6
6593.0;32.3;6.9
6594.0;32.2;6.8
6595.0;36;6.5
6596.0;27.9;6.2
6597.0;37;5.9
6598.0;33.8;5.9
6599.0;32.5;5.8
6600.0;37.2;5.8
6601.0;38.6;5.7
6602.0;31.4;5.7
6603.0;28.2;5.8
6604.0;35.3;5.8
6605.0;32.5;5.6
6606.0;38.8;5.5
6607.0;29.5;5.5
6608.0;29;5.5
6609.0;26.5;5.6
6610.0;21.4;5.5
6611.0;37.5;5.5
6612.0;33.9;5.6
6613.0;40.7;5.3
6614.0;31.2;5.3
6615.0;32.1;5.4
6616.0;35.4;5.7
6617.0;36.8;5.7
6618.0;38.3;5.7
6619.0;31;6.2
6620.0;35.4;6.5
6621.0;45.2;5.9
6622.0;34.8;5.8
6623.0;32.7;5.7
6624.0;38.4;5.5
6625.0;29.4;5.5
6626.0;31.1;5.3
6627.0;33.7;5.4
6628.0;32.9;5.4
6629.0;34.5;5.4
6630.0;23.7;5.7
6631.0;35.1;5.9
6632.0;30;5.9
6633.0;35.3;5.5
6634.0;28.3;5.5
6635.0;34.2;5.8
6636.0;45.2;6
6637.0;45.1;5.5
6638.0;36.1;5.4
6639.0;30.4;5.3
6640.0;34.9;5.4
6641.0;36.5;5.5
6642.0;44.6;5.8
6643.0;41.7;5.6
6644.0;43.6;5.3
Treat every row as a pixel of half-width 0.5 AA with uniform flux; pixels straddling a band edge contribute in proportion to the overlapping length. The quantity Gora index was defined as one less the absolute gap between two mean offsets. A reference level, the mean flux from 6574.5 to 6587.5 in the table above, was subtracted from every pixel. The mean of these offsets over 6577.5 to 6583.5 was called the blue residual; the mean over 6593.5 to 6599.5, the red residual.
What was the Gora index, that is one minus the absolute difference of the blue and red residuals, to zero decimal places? -19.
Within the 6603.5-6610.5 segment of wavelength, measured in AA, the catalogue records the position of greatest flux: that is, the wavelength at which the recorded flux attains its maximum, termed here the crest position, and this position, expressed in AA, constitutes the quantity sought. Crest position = 6606.0 AA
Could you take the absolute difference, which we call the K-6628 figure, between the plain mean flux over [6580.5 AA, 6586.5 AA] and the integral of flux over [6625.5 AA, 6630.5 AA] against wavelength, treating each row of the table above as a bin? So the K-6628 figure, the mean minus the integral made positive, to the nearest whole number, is 87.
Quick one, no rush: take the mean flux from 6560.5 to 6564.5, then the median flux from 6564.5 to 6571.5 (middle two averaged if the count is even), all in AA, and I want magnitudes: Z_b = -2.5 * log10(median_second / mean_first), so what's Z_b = 2.2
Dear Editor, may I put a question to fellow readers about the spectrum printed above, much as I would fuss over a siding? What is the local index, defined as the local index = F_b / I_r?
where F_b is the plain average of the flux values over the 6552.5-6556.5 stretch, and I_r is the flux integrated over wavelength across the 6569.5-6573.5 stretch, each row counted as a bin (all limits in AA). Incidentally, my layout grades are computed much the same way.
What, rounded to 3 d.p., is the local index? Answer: 0.304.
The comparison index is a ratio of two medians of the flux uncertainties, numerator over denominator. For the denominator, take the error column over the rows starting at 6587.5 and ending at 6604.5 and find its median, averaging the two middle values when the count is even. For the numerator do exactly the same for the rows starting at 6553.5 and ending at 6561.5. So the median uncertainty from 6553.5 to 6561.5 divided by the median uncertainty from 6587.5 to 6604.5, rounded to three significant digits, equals 1.01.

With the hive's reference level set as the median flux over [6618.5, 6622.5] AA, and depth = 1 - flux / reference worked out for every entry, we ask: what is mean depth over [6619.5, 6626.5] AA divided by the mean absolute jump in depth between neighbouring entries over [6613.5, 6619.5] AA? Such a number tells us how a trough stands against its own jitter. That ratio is -0.1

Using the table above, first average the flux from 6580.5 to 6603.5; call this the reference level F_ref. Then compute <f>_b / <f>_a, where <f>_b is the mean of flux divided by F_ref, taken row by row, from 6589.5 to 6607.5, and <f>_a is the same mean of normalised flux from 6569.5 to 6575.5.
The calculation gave 1.12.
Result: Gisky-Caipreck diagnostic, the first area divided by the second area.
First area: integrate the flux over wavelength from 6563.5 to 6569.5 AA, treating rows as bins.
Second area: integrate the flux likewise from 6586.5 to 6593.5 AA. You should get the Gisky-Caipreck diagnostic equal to 1.7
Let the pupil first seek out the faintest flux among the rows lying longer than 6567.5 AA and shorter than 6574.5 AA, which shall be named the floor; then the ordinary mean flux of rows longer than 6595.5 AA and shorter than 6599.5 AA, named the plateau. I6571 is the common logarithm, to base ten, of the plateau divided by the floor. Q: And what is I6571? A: 0.19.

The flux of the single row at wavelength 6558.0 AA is 27.4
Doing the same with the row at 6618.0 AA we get 38.3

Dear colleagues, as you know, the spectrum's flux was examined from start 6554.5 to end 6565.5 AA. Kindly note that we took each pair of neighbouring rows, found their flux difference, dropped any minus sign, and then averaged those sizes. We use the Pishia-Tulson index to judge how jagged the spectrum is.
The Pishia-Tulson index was 74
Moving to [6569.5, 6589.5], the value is 10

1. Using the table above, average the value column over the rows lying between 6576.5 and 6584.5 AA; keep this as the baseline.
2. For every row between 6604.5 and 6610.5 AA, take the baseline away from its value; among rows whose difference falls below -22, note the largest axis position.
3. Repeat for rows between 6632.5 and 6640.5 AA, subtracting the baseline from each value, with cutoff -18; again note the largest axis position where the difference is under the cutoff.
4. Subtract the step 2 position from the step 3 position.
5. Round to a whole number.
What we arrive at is 30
